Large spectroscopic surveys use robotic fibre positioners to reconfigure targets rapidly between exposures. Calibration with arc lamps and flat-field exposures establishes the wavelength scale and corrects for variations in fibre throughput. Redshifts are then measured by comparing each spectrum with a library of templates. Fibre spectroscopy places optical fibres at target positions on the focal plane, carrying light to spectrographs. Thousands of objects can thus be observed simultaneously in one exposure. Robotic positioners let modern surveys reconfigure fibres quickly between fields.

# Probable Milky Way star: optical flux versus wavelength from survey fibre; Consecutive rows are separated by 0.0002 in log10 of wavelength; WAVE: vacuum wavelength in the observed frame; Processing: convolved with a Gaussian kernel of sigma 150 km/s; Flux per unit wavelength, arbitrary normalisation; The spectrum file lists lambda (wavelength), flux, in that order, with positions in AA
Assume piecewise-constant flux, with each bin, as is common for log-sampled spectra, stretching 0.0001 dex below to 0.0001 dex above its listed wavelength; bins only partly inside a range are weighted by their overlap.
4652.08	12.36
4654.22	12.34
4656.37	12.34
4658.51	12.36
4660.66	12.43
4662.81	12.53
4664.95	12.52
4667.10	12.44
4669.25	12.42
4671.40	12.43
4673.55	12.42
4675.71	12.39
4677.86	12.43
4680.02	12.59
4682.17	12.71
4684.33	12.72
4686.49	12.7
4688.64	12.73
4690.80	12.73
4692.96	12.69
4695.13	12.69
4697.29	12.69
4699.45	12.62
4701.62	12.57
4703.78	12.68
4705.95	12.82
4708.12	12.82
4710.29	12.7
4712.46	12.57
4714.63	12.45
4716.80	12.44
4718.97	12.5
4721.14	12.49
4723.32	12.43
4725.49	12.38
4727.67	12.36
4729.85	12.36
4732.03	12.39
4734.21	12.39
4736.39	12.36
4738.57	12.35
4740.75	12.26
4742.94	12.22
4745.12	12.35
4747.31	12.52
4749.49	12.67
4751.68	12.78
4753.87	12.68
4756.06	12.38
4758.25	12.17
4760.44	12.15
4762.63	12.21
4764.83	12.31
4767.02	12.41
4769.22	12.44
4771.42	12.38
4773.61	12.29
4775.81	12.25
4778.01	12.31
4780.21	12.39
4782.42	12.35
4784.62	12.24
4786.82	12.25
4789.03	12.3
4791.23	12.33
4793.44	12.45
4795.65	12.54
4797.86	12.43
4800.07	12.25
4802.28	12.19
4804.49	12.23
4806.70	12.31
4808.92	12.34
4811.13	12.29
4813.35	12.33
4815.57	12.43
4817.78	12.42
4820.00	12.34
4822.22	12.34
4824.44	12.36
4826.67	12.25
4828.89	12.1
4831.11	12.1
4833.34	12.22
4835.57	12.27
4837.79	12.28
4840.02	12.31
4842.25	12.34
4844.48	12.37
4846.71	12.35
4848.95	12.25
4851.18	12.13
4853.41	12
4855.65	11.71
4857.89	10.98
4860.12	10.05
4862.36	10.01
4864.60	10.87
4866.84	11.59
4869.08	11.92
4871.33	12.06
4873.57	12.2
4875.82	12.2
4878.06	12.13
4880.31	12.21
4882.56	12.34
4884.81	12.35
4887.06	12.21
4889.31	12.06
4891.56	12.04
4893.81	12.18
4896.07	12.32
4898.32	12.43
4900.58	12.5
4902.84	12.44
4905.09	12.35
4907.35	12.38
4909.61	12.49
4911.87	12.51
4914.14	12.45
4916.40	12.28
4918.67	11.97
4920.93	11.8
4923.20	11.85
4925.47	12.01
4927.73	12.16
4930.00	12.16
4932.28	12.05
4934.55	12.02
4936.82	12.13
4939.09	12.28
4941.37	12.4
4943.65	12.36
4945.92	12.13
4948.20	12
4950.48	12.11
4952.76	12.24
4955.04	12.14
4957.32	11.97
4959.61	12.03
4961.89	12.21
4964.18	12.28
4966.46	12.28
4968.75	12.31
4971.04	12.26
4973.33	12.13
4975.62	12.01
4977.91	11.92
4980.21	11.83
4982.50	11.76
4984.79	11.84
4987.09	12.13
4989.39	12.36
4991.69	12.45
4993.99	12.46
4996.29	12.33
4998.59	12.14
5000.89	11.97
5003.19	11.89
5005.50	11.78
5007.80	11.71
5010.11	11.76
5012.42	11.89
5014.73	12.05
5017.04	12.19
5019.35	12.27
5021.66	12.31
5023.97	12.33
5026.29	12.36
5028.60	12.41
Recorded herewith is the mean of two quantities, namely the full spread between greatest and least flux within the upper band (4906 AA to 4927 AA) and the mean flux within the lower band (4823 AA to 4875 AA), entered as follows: 6.28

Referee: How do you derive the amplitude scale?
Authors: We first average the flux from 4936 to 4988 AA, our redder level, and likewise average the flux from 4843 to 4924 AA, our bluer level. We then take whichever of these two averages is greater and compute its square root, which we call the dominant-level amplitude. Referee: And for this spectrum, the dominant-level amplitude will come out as 3.48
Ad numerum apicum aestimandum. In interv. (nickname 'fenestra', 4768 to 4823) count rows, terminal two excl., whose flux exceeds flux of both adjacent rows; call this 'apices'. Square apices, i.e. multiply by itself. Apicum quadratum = 16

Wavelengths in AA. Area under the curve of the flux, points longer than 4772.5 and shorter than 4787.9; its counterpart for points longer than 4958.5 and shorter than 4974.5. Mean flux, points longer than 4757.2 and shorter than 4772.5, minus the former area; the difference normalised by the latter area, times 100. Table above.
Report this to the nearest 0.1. -90.6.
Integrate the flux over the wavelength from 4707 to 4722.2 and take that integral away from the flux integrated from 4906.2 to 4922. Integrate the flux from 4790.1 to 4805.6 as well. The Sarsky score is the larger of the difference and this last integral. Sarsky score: 191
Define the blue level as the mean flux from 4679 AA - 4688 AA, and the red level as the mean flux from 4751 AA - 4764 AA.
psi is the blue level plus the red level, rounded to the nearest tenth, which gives 25.1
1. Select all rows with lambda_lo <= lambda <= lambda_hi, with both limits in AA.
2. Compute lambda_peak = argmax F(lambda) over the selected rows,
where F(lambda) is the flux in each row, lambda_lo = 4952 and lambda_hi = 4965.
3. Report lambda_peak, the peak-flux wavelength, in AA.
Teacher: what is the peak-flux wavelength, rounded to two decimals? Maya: 4964.18 AA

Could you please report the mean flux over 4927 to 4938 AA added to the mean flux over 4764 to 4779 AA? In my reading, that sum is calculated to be 24.4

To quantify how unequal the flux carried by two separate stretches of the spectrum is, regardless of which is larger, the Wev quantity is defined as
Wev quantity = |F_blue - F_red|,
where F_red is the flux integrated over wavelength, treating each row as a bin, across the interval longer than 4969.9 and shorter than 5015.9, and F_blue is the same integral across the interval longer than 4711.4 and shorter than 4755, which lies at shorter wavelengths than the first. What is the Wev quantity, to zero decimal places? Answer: 11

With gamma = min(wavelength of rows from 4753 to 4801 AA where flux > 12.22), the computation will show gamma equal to 4753.87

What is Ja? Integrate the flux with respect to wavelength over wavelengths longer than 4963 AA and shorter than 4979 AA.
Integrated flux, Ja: 195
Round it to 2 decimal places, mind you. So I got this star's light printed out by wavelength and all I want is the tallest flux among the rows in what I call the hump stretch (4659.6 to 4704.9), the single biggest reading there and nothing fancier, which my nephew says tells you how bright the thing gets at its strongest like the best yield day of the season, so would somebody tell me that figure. 12.73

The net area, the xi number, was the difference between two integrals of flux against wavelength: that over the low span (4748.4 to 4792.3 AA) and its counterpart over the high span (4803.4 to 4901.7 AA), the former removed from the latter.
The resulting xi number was 643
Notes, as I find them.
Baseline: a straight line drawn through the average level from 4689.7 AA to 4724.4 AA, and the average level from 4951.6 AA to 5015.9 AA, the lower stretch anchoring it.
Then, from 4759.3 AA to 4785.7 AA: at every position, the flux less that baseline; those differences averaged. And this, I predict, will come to -0.18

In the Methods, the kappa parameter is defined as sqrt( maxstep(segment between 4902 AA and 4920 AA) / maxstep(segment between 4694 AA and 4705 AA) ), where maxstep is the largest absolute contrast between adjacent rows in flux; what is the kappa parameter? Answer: 1.7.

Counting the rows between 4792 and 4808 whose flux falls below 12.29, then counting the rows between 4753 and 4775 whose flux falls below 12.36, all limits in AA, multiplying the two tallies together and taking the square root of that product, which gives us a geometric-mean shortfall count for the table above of 3.9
